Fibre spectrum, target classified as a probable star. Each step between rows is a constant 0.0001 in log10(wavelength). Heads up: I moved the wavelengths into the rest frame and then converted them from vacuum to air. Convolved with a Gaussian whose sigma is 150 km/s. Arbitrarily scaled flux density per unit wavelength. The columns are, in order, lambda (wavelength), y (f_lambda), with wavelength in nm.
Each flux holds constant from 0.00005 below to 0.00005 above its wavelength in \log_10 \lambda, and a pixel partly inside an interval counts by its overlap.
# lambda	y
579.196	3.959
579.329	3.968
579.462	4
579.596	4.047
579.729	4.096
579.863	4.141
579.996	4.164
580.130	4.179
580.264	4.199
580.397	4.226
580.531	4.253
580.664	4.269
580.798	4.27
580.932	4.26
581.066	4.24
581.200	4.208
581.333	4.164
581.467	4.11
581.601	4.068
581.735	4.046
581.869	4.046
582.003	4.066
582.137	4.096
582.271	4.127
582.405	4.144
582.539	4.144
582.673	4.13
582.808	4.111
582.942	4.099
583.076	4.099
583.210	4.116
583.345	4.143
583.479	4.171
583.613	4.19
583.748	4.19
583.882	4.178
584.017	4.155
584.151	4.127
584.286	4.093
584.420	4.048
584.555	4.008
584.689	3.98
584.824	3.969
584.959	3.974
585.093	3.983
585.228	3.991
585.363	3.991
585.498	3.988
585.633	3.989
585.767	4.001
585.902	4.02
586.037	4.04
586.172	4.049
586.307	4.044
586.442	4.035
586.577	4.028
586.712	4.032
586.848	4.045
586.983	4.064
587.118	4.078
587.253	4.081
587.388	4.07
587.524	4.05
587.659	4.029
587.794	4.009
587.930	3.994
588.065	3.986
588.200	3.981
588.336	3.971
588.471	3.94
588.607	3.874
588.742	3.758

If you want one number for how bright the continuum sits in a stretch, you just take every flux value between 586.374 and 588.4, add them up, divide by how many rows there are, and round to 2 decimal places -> 4.03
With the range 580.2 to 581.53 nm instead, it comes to 4.22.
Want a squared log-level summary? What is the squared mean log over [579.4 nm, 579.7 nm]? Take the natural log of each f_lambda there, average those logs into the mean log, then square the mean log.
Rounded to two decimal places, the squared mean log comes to 1.94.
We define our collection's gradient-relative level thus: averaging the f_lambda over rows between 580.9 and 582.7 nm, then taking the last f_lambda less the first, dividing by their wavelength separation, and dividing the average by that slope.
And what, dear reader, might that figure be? -55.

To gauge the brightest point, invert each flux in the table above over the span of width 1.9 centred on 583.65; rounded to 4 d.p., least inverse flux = 0.2387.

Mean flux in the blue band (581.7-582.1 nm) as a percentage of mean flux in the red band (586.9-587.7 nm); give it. 100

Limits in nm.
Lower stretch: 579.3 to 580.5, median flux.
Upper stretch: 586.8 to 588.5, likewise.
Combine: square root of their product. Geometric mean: 4.08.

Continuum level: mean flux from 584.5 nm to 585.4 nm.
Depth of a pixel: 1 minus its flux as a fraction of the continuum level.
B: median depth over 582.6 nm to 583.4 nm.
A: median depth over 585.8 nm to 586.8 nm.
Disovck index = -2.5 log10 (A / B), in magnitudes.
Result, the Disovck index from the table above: 1.0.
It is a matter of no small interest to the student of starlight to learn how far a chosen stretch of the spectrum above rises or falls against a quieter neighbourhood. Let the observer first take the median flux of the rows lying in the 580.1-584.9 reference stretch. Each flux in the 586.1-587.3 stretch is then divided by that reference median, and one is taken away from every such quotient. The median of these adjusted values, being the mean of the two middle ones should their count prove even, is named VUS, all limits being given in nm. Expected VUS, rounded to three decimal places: -0.022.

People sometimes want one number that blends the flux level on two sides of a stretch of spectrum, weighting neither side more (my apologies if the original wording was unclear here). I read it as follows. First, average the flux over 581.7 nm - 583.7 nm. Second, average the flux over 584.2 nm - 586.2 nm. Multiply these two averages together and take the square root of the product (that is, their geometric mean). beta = 4.06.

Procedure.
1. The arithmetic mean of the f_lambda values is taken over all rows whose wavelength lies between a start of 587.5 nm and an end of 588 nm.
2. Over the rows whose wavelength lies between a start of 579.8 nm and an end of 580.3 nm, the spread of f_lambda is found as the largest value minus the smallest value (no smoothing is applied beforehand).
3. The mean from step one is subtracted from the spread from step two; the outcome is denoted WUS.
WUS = -3.963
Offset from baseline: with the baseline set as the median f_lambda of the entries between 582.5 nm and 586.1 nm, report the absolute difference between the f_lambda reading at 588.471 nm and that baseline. 0.15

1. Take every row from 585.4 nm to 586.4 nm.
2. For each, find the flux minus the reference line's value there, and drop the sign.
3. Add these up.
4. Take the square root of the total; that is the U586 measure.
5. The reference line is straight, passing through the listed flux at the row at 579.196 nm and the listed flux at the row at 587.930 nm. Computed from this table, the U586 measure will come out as 0.48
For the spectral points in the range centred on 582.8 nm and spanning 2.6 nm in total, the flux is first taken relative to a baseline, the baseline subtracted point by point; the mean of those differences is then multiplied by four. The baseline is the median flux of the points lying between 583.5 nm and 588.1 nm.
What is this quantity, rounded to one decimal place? 0.4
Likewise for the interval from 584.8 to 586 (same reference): -0.2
